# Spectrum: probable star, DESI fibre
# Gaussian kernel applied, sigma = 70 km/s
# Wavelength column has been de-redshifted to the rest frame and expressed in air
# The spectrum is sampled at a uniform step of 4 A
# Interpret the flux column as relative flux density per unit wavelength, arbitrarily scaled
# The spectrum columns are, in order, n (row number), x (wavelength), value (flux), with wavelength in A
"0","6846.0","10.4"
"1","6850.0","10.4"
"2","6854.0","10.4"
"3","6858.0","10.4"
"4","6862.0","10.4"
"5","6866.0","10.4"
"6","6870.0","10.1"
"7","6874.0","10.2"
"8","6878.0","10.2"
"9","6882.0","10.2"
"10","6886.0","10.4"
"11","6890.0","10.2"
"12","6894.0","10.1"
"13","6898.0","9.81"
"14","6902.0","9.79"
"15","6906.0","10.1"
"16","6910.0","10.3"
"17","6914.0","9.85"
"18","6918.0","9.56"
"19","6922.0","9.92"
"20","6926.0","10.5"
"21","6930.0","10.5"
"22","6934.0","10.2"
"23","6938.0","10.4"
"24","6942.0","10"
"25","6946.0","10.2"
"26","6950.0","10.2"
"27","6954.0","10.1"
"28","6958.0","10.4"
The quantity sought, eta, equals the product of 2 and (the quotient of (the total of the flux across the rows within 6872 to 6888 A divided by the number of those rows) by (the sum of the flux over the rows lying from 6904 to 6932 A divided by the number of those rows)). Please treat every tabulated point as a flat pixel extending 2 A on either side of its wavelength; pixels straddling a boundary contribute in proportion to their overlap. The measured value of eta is 2.03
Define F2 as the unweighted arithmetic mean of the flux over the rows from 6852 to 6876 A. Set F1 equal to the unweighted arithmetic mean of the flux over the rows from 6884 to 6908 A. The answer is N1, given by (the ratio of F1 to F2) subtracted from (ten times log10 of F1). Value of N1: 9.05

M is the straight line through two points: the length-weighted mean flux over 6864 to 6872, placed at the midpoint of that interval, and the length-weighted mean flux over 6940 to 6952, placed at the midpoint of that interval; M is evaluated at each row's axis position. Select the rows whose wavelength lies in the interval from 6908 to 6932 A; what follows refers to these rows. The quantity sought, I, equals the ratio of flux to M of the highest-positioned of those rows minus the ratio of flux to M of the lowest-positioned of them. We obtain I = 0.023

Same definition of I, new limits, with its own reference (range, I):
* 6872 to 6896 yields -0.007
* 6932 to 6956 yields -0.007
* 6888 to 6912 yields 0.013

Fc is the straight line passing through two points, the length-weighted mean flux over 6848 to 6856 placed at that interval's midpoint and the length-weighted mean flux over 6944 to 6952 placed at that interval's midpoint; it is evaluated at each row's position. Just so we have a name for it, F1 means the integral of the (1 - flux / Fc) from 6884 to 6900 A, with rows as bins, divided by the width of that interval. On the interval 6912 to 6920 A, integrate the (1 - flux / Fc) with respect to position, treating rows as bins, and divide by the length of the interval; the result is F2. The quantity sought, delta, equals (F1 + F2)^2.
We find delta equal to 0.0053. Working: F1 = 0.018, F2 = 0.055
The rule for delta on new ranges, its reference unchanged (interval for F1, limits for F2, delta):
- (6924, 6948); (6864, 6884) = 0.0000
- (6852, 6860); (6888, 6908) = 0.0008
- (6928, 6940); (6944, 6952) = 0.0002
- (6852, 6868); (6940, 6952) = 0.0000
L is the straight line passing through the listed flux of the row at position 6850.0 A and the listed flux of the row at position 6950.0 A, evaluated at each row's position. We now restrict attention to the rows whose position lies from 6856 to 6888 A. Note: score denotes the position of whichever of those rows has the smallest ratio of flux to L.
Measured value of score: 6870.0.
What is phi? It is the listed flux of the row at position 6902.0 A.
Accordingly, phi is 9.79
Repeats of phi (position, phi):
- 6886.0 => 10.4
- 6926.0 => 10.5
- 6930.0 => 10.5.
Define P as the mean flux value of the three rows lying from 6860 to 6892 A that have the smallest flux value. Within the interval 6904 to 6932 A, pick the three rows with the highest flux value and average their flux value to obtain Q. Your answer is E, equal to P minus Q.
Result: -0.27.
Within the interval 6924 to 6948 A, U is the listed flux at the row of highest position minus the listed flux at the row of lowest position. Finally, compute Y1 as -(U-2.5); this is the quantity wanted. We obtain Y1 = 2.80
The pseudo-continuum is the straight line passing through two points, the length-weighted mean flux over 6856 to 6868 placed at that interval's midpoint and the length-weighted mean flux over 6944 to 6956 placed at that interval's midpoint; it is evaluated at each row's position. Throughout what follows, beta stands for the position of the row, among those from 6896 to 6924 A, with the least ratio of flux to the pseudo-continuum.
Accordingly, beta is 6918.0 A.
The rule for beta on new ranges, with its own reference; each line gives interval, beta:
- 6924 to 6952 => 6942.0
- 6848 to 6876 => 6870.0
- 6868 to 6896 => 6870.0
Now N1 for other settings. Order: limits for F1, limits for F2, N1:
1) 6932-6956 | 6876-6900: 9.08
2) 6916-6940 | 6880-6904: 9.07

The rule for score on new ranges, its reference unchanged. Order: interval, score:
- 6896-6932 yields 6918.0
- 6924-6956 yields 6942.0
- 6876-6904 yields 6902.0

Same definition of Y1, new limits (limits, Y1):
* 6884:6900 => 3.09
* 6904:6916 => 2.75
